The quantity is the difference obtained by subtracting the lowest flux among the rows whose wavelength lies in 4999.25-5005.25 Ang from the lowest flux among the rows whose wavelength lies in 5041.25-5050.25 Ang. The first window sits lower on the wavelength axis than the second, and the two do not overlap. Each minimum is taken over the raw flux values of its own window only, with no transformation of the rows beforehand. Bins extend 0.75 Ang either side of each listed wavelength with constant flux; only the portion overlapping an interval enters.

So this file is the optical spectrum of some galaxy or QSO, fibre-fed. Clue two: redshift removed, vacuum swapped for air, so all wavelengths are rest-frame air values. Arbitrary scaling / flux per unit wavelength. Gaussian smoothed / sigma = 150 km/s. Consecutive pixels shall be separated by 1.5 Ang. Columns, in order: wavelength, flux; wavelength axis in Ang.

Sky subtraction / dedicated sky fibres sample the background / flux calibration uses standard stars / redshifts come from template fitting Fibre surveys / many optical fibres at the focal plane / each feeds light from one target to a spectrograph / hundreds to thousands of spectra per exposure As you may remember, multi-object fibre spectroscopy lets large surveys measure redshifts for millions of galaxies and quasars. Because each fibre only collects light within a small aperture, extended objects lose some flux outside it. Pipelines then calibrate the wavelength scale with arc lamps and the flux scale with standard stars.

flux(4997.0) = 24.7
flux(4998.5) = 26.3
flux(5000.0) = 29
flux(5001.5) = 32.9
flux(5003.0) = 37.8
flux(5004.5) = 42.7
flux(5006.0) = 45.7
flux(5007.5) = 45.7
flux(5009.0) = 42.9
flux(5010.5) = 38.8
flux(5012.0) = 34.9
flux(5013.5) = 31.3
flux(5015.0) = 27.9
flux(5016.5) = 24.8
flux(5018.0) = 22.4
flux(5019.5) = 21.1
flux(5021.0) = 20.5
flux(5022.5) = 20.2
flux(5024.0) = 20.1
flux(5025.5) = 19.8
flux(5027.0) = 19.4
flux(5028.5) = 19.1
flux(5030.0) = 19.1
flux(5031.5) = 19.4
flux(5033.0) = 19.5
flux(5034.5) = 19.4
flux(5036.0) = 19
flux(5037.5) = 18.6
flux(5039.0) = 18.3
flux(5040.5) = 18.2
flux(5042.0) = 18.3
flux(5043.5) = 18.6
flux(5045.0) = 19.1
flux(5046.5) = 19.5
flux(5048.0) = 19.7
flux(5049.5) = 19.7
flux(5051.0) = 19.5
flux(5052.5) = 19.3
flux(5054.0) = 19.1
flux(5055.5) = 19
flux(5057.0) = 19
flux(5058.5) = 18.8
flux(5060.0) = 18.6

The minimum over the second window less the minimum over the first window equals -10.7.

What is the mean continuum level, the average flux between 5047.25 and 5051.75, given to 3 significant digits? 19.6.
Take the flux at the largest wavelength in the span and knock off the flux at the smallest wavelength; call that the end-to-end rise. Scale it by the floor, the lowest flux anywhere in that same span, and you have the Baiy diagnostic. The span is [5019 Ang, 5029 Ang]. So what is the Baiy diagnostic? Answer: -0.10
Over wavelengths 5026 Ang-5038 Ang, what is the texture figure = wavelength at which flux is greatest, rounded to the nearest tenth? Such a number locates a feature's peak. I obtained 5033.0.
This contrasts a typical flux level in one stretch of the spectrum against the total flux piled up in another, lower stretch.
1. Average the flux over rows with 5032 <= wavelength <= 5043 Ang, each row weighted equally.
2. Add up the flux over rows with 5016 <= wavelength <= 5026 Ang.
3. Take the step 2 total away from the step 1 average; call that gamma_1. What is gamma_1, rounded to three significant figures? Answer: -130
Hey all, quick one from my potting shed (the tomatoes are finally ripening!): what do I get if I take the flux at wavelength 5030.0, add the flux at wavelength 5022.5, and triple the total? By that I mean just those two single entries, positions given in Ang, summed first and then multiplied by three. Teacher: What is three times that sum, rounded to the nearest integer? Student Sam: 118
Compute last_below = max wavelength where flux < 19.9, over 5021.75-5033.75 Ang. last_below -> 5033.0 Ang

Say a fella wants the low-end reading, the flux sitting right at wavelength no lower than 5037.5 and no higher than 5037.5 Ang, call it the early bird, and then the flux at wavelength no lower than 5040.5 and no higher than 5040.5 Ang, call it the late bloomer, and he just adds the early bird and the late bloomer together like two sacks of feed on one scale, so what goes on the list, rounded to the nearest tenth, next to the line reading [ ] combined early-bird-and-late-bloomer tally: 36.8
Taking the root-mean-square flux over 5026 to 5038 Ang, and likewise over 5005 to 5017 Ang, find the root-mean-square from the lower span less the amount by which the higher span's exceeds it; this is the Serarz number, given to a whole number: 55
